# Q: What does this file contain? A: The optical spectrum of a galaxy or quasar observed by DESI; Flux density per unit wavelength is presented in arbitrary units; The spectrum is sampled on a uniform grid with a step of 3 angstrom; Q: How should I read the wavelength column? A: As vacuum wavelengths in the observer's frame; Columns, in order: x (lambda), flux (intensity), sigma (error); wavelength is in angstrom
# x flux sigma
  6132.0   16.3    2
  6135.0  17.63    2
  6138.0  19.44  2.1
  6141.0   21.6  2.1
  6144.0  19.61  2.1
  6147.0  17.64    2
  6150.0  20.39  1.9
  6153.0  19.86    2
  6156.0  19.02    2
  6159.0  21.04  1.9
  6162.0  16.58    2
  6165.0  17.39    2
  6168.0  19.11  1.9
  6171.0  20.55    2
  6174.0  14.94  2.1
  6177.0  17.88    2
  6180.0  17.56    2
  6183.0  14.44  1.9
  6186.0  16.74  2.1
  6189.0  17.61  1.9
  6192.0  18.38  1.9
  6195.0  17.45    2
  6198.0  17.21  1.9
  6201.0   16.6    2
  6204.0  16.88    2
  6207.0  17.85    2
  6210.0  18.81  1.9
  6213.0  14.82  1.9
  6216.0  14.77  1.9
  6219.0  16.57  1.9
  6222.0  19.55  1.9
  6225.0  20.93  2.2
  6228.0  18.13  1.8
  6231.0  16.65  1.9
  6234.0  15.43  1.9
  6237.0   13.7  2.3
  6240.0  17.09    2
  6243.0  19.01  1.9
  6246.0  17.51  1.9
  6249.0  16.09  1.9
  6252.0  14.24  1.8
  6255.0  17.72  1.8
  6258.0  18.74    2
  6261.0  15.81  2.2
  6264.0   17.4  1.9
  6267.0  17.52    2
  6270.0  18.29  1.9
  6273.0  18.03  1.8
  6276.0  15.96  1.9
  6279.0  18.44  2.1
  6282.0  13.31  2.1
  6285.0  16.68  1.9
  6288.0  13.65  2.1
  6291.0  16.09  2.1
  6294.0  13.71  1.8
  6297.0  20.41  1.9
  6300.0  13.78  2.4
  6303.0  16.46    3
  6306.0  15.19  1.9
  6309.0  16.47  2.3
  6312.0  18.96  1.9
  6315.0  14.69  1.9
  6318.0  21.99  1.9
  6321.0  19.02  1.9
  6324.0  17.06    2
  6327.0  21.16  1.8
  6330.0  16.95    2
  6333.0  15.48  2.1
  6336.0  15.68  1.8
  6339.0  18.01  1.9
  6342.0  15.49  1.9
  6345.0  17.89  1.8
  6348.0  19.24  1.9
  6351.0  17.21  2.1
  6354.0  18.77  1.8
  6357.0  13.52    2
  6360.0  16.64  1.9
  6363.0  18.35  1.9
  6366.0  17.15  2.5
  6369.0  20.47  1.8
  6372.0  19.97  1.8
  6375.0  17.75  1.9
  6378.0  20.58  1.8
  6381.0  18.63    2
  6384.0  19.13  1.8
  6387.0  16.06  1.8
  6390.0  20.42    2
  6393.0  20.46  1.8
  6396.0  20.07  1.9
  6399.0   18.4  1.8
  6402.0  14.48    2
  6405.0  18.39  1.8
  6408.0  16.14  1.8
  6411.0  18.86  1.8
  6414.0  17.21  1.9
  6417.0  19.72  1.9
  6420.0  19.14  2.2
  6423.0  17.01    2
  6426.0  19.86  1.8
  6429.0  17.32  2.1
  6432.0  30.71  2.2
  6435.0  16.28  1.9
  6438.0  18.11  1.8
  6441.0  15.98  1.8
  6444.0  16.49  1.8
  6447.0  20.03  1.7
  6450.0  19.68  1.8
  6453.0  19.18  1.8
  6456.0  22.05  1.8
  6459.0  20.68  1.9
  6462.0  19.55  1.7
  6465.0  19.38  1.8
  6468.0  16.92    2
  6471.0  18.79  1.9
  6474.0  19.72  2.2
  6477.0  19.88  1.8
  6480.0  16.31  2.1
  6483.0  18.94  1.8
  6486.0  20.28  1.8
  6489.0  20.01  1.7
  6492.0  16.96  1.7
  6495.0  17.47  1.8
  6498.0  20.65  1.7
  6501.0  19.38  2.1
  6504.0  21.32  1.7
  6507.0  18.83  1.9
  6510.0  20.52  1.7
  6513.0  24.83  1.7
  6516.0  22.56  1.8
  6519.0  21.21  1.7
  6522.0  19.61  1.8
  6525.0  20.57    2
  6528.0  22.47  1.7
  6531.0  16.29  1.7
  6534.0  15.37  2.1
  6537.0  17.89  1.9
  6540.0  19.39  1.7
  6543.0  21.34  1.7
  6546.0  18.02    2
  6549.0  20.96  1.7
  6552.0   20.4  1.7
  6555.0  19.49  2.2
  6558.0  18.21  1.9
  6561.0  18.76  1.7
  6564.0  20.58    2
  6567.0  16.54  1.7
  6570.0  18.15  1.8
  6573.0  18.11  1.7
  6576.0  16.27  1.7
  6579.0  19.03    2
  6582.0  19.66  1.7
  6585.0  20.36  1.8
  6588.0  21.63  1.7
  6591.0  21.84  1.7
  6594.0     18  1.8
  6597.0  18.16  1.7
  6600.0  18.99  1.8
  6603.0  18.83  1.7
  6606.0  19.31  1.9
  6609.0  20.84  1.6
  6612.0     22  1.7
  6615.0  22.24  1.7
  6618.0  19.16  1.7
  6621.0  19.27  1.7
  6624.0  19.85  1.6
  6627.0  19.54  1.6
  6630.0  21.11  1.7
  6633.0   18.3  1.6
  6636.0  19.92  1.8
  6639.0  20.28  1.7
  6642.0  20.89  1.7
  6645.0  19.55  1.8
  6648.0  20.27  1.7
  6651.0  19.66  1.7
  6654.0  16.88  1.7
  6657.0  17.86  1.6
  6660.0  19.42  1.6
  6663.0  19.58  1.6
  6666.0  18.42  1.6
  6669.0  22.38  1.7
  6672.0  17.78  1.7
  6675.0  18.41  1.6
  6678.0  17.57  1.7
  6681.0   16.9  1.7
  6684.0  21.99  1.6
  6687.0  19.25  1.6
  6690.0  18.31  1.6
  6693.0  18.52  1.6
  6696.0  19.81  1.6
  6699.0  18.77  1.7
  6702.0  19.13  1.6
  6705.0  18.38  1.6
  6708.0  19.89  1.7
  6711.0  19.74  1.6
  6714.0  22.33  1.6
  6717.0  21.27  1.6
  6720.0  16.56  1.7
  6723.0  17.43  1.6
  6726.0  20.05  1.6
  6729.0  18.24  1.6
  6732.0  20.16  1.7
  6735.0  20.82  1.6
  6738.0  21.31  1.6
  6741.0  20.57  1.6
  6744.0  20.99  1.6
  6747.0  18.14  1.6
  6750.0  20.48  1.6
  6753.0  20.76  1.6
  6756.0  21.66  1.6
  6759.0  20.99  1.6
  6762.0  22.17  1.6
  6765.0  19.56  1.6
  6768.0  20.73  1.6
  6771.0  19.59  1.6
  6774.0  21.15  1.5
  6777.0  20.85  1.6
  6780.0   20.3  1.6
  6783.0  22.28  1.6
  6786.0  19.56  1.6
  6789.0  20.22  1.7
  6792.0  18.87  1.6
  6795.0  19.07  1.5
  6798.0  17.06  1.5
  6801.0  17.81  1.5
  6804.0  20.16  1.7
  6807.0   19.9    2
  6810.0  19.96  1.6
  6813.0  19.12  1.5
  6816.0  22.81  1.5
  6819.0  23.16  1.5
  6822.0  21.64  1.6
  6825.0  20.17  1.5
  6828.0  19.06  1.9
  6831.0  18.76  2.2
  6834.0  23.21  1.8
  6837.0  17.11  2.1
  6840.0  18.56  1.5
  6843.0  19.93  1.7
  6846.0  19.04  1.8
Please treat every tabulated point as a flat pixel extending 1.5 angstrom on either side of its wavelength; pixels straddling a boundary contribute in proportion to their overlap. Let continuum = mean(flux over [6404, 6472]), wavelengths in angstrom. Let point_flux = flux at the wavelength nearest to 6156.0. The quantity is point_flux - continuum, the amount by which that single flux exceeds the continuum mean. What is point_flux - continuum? 0.0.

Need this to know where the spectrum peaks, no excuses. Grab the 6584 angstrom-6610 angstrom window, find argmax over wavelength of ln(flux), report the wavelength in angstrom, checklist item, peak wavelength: 6591.0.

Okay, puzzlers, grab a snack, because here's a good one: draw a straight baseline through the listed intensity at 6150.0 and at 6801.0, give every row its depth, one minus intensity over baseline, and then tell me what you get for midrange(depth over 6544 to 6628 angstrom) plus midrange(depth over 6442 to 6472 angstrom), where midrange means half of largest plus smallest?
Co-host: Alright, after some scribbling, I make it -0.038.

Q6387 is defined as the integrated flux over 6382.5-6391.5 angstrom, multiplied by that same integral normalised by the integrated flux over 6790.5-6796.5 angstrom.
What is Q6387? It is 245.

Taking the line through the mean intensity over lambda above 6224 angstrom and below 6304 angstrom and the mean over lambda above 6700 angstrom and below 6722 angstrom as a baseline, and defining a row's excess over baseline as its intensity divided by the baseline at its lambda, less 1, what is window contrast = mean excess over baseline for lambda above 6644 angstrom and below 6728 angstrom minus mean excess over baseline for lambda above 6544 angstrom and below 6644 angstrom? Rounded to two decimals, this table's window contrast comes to -0.05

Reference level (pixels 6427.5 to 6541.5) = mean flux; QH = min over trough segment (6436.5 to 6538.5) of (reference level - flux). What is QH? -5.3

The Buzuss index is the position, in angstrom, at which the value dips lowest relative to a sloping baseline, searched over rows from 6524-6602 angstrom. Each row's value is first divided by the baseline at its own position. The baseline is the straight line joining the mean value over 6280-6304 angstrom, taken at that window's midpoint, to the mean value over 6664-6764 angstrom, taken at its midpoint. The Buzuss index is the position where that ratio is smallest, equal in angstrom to 6534.0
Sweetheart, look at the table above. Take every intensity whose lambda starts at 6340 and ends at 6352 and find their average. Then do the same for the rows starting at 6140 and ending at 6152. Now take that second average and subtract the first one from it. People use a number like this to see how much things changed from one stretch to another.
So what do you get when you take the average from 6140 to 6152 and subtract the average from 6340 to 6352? 2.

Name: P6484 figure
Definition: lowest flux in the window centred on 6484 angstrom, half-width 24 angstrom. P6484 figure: 16.31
